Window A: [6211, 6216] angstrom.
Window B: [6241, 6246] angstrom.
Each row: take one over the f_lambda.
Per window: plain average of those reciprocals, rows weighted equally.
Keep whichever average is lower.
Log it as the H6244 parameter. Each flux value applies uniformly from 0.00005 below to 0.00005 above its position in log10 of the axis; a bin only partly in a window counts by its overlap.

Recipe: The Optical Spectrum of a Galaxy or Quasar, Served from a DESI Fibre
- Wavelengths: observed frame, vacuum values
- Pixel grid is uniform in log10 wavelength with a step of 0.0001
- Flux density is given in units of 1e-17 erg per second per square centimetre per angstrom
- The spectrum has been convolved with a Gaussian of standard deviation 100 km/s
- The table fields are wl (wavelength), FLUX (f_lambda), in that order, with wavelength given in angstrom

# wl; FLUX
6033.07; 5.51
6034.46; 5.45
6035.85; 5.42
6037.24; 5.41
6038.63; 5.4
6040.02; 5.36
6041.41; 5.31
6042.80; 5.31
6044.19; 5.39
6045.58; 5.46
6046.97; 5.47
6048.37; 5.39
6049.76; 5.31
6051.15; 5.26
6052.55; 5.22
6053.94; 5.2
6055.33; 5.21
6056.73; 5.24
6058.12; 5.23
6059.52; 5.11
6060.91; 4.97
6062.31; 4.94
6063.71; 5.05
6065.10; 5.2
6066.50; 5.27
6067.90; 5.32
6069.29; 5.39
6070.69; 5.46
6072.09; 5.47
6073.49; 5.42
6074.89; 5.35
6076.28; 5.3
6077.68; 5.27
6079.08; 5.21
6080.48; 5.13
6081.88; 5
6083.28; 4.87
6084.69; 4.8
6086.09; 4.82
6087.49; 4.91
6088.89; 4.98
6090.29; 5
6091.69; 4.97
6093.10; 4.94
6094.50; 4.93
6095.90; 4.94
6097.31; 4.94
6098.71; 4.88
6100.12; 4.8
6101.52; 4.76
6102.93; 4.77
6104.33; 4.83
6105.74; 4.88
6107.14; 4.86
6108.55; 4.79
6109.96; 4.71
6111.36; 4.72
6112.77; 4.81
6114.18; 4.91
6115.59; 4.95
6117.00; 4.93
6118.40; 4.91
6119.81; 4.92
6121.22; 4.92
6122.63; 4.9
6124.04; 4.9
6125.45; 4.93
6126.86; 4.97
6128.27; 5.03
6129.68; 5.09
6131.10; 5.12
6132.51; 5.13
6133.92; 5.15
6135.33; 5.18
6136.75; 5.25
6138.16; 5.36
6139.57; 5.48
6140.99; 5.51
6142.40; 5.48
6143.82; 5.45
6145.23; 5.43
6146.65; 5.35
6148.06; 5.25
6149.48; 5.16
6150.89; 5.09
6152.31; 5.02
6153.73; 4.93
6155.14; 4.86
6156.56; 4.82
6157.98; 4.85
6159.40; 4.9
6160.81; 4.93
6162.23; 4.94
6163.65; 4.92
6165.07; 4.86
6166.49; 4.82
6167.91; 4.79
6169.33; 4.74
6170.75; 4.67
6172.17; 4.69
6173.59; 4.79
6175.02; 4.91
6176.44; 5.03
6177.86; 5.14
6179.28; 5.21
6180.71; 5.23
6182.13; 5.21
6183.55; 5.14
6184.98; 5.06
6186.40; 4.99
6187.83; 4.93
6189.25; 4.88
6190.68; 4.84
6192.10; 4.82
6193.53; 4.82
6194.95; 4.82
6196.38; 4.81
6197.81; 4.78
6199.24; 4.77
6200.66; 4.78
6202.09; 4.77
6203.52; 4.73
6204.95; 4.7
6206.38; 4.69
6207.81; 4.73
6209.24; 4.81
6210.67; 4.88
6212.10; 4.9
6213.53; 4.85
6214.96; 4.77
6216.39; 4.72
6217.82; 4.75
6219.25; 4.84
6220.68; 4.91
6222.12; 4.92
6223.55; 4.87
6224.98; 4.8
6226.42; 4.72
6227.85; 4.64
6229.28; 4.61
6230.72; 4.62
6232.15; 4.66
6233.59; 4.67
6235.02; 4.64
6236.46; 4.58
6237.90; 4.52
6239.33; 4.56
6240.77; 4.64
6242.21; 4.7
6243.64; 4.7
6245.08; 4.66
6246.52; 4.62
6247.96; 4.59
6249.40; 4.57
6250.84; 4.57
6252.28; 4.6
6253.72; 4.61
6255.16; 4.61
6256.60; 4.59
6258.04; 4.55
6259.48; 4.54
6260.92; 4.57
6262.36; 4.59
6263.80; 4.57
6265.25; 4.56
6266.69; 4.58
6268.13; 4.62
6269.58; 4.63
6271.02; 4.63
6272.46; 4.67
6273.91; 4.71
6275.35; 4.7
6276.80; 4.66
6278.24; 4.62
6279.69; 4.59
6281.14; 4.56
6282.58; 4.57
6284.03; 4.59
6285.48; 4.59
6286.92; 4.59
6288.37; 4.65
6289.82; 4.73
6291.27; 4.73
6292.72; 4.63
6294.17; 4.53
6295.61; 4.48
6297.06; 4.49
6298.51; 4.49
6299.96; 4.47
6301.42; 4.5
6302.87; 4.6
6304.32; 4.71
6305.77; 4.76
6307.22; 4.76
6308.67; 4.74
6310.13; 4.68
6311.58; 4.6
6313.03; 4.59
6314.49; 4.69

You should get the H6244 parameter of 0.207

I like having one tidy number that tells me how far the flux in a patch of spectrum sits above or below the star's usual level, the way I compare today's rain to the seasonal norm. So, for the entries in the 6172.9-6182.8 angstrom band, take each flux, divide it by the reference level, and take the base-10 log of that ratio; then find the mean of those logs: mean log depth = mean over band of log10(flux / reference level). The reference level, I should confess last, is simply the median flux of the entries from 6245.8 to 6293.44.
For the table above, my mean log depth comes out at 0.043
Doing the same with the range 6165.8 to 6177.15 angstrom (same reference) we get 0.020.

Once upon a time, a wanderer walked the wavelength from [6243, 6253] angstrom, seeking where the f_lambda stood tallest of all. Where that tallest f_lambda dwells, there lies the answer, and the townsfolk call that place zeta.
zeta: 6243.64 angstrom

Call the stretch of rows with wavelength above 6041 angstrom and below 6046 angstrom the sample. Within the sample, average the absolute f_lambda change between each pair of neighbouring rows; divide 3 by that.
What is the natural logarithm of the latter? 4.1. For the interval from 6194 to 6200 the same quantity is 5.2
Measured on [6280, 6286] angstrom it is 5.7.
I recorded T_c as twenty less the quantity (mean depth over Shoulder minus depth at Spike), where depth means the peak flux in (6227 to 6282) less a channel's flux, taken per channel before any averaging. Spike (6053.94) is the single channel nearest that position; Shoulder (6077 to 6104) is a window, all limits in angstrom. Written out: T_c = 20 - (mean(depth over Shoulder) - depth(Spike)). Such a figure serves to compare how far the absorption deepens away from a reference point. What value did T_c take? 19.7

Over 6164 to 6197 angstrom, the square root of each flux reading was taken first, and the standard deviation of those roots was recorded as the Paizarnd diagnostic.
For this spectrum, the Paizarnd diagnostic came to 0.038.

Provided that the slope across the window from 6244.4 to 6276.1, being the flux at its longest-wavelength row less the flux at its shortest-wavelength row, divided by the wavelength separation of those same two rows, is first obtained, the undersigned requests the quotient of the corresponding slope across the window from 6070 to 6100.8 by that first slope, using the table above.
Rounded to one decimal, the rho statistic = -17.0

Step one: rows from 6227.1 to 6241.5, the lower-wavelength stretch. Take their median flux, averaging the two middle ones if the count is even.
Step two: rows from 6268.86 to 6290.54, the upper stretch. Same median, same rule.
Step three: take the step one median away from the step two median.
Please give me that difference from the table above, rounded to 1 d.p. 0.0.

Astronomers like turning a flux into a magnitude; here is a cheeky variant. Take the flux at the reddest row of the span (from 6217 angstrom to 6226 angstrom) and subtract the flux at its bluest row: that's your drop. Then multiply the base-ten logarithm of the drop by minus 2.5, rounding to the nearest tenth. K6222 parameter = 3.3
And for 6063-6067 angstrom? 1.6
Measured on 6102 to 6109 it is 4.2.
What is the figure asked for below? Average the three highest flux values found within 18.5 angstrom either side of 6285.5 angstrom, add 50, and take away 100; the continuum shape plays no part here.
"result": -45.3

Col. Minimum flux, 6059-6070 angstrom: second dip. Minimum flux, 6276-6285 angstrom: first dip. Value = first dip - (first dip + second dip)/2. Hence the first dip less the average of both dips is -0.190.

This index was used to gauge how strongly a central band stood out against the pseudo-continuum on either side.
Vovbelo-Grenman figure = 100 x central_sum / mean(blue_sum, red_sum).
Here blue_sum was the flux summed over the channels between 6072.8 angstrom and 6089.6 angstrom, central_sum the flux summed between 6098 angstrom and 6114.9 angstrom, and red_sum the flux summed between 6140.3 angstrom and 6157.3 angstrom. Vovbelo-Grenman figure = 94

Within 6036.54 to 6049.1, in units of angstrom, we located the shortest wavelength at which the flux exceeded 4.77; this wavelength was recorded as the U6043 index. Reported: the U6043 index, 6037.24 angstrom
